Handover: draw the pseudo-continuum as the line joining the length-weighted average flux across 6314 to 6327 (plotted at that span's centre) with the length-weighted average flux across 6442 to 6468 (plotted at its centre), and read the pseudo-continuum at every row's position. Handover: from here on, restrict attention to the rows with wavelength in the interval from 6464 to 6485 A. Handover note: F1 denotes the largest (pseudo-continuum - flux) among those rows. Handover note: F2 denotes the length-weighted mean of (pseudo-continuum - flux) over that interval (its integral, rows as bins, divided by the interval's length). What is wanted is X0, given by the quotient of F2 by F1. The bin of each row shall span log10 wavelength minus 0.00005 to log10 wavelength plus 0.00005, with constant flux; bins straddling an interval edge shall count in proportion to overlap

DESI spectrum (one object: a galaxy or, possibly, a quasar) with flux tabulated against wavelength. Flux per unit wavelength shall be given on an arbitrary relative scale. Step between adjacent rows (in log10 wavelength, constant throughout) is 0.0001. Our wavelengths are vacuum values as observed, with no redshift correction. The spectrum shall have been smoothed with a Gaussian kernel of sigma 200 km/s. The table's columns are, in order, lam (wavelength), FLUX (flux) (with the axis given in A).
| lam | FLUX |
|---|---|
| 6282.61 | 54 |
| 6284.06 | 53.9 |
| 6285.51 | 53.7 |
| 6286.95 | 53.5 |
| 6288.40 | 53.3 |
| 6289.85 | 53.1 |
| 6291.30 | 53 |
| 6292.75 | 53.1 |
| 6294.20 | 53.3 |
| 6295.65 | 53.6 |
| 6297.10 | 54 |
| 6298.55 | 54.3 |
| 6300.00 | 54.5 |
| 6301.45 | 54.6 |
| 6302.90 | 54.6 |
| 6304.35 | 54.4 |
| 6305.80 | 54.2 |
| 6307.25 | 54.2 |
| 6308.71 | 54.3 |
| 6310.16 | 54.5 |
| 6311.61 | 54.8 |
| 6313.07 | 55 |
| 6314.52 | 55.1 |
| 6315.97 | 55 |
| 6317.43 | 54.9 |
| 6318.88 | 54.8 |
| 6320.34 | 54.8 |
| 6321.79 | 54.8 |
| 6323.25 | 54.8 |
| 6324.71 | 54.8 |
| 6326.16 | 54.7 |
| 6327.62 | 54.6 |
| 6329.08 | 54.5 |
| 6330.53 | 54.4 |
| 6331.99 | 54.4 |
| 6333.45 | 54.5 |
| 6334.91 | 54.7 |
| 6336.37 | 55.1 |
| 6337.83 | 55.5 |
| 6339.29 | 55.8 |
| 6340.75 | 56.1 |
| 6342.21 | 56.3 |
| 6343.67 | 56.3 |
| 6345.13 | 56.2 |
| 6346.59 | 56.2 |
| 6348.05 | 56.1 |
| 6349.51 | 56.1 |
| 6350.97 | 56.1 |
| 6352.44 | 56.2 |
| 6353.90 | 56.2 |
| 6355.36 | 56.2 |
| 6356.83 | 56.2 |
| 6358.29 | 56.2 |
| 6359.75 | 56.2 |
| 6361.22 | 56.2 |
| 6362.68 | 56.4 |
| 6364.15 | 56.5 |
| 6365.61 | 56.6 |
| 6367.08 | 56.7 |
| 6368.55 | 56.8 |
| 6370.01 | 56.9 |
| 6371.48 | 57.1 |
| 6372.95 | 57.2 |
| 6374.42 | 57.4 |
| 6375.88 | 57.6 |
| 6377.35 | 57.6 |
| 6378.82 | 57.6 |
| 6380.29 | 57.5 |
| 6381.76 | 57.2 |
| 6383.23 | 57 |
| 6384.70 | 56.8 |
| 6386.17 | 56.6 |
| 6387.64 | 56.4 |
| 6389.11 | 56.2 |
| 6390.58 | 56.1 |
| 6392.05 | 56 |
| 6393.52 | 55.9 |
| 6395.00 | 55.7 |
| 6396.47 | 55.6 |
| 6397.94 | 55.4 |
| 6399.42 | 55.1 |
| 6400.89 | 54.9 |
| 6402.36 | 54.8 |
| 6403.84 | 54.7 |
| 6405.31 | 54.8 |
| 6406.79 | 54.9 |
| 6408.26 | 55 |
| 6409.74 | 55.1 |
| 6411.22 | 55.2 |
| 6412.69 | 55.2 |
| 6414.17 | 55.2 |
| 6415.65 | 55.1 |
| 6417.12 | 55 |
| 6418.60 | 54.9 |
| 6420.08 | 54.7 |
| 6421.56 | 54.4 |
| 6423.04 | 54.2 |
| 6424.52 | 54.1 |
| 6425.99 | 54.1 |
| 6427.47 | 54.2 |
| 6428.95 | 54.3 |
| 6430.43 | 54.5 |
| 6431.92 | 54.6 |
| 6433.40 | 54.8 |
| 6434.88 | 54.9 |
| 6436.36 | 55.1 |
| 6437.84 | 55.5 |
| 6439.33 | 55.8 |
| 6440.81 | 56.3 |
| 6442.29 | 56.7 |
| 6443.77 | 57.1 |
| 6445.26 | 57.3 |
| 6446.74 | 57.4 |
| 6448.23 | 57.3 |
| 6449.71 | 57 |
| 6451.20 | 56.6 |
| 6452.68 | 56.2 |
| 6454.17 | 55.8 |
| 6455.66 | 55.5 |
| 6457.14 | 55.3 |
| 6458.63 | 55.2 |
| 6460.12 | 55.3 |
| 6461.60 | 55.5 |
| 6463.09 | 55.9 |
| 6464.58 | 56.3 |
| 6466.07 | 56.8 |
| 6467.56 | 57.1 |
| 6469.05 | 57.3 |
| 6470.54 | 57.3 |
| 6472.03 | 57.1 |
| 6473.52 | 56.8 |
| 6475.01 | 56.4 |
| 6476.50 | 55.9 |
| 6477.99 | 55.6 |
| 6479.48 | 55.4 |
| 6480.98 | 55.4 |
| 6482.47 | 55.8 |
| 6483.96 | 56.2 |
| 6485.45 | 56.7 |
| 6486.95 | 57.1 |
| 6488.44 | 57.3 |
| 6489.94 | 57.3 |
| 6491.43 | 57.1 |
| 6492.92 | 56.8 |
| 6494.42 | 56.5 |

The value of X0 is 0.13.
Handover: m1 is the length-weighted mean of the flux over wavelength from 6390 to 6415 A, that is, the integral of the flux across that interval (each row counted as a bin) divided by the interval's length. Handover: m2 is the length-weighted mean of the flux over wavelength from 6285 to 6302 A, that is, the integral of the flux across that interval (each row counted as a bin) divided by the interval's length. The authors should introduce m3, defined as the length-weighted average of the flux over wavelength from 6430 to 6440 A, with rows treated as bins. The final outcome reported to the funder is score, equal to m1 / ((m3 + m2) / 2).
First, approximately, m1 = 55.3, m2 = 53.7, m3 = 55.0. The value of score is 1.02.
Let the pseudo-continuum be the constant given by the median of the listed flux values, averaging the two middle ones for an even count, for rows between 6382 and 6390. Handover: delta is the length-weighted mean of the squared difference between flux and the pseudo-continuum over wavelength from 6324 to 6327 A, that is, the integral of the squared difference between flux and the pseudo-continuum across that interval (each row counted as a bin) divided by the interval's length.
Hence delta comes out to 3.5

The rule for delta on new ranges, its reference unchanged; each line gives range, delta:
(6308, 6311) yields 4.8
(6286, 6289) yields 10.1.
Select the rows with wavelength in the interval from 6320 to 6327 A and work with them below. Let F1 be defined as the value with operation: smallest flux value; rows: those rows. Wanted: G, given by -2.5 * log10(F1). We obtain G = -4.34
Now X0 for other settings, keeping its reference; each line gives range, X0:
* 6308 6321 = -0.05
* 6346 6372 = 1.22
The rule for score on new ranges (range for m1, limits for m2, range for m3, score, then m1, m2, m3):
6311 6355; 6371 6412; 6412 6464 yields 0.99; 55.3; 56.1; 55.5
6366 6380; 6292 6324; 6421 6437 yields 1.05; 57.2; 54.4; 54.5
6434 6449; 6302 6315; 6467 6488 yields 1.02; 56.3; 54.6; 56.4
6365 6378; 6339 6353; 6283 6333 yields 1.03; 57.1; 56.2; 54.3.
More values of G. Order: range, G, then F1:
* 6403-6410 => -4.34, 54.7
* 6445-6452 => -4.38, 56.6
